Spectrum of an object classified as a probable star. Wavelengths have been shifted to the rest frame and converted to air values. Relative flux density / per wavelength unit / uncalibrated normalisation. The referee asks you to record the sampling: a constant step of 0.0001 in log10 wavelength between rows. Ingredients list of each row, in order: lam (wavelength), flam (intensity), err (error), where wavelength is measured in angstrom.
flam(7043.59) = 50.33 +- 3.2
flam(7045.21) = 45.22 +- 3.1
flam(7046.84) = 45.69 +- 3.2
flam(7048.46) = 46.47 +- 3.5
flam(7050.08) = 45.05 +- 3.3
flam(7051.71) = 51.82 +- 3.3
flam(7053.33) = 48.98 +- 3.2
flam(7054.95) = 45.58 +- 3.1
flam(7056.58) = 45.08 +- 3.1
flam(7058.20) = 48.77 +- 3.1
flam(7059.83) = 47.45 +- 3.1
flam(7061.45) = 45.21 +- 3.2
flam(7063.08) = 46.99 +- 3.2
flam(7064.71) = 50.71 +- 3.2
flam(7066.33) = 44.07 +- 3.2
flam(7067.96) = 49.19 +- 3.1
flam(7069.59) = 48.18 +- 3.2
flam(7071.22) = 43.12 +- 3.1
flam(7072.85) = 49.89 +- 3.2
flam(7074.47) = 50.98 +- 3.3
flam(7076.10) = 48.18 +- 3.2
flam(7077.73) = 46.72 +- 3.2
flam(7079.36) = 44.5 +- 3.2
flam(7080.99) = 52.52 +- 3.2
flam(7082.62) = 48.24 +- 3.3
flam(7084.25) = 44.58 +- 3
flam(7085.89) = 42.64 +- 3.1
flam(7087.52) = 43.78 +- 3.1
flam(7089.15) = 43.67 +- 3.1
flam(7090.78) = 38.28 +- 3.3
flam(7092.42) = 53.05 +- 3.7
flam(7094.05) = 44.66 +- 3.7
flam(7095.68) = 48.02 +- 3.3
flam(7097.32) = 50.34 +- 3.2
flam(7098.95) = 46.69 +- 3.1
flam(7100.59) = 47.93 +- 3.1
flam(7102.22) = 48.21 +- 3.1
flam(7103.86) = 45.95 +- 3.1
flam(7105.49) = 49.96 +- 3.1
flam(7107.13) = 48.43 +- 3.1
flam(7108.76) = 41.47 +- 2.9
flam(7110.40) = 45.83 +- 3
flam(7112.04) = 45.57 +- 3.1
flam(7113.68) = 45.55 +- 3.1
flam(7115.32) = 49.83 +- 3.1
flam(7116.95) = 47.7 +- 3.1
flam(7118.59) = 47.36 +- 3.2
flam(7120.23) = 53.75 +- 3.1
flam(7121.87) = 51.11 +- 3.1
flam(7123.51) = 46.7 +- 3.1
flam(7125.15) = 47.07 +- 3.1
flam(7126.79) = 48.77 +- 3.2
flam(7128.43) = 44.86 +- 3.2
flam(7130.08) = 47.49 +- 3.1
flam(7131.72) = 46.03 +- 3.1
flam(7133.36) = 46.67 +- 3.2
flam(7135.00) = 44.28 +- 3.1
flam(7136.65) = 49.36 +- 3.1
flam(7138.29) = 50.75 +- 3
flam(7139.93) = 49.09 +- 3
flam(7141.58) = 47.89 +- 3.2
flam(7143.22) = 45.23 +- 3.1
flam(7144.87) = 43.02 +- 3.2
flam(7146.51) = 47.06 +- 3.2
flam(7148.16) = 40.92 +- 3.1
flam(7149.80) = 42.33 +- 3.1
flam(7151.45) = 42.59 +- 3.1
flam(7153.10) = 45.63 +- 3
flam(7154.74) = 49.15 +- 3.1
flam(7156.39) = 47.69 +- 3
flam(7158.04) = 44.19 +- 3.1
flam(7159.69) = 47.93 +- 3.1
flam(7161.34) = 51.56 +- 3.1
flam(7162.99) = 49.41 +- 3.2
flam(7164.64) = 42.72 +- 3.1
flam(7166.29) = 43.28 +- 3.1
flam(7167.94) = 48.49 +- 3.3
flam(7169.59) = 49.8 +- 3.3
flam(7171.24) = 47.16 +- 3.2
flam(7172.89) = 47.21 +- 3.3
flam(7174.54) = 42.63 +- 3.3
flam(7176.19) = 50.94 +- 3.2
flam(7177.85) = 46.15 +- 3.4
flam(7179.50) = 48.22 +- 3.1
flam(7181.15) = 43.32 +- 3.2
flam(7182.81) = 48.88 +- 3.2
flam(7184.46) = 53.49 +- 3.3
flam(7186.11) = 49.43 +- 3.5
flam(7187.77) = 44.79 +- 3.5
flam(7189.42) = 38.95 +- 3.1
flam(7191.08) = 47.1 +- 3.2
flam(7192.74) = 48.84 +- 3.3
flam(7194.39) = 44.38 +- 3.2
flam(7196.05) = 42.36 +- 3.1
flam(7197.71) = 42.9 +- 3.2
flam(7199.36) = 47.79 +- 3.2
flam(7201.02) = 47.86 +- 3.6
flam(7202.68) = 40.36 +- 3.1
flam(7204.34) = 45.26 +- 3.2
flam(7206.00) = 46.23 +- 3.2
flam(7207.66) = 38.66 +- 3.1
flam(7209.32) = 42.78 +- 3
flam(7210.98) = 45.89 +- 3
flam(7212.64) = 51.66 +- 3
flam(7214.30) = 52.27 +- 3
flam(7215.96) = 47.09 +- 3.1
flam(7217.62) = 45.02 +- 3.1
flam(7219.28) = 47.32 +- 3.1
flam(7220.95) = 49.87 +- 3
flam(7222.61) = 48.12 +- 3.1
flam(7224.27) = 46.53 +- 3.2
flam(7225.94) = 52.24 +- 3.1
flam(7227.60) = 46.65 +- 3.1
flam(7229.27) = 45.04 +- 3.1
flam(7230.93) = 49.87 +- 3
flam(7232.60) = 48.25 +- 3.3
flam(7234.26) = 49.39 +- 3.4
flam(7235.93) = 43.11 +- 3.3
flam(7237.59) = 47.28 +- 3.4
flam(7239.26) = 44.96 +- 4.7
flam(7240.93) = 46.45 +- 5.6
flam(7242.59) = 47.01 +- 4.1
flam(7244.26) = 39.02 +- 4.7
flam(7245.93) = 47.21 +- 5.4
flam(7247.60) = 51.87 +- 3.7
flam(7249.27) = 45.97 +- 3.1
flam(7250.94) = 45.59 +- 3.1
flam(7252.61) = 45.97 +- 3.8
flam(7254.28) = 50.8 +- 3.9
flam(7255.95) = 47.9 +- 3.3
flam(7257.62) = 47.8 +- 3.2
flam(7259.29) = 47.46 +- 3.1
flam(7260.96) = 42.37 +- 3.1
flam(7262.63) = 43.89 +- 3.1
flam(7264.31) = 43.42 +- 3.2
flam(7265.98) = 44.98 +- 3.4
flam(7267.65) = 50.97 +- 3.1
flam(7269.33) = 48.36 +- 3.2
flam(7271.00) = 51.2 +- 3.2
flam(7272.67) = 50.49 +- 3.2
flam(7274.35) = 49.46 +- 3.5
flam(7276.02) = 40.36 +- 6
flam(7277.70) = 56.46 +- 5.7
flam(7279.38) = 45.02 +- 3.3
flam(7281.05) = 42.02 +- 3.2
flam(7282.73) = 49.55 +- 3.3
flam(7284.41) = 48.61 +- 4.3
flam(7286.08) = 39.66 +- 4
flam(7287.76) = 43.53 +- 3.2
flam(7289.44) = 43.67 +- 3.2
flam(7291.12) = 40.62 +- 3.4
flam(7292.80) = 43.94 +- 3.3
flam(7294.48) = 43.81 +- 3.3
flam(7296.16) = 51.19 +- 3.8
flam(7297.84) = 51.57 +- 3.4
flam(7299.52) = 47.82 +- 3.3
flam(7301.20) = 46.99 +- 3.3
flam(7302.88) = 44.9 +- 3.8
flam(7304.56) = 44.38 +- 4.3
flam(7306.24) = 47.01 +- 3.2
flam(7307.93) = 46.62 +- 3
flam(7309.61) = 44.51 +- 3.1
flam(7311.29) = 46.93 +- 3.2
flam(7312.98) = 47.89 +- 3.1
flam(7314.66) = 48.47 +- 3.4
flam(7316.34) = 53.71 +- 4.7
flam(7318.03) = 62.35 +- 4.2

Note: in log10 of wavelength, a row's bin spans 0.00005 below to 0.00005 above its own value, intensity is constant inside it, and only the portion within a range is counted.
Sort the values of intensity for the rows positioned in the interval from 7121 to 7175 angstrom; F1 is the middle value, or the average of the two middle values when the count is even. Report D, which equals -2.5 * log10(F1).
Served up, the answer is -4.182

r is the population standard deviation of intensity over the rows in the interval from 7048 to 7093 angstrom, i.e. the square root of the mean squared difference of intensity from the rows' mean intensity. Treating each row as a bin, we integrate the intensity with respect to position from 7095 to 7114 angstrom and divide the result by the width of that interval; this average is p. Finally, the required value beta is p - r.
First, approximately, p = 47.0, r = 3.3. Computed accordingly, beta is 43.7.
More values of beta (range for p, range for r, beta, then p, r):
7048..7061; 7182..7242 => 43.9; 47.4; 3.5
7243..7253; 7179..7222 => 42.2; 46.0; 3.8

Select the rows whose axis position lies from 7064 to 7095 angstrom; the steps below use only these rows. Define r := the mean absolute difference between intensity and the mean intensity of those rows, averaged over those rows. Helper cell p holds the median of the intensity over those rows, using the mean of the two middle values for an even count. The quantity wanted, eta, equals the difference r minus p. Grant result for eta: -43.5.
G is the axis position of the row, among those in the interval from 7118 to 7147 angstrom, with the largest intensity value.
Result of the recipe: 7120.23 angstrom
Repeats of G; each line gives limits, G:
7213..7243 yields 7214.30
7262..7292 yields 7277.70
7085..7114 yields 7092.42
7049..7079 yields 7051.71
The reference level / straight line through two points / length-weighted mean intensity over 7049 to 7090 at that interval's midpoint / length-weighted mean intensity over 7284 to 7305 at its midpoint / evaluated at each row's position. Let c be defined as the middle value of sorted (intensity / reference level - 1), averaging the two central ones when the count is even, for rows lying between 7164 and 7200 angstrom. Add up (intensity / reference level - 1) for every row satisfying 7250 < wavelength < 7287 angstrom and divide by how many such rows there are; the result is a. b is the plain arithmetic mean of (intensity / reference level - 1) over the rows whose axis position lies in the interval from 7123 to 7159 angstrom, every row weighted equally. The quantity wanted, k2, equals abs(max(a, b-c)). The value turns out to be 0.029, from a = 0.03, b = -0.0064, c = 0.019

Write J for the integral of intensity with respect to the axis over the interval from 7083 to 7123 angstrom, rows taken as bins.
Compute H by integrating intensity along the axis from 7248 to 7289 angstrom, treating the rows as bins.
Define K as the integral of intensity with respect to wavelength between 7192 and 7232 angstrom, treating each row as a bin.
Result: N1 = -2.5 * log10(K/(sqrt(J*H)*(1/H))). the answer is -8.185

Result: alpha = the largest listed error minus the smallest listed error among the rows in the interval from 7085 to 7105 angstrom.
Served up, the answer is 0.6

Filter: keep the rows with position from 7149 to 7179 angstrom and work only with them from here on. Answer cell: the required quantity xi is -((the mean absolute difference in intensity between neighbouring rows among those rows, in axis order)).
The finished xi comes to -3.3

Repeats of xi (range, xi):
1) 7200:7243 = -3.4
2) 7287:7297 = -2.8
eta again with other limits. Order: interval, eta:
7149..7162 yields -44.0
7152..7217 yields -44.2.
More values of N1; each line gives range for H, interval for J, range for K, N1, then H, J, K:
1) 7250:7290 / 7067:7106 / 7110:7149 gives -8.172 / 1867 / 1834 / 1840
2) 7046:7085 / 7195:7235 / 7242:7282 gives -8.179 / 1849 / 1865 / 1876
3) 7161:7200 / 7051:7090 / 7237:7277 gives -8.173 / 1817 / 1837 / 1869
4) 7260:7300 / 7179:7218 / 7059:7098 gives -8.173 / 1854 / 1793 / 1827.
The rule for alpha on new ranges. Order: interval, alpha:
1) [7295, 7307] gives 1.1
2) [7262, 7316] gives 3.0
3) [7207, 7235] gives 0.4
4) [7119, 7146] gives 0.2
